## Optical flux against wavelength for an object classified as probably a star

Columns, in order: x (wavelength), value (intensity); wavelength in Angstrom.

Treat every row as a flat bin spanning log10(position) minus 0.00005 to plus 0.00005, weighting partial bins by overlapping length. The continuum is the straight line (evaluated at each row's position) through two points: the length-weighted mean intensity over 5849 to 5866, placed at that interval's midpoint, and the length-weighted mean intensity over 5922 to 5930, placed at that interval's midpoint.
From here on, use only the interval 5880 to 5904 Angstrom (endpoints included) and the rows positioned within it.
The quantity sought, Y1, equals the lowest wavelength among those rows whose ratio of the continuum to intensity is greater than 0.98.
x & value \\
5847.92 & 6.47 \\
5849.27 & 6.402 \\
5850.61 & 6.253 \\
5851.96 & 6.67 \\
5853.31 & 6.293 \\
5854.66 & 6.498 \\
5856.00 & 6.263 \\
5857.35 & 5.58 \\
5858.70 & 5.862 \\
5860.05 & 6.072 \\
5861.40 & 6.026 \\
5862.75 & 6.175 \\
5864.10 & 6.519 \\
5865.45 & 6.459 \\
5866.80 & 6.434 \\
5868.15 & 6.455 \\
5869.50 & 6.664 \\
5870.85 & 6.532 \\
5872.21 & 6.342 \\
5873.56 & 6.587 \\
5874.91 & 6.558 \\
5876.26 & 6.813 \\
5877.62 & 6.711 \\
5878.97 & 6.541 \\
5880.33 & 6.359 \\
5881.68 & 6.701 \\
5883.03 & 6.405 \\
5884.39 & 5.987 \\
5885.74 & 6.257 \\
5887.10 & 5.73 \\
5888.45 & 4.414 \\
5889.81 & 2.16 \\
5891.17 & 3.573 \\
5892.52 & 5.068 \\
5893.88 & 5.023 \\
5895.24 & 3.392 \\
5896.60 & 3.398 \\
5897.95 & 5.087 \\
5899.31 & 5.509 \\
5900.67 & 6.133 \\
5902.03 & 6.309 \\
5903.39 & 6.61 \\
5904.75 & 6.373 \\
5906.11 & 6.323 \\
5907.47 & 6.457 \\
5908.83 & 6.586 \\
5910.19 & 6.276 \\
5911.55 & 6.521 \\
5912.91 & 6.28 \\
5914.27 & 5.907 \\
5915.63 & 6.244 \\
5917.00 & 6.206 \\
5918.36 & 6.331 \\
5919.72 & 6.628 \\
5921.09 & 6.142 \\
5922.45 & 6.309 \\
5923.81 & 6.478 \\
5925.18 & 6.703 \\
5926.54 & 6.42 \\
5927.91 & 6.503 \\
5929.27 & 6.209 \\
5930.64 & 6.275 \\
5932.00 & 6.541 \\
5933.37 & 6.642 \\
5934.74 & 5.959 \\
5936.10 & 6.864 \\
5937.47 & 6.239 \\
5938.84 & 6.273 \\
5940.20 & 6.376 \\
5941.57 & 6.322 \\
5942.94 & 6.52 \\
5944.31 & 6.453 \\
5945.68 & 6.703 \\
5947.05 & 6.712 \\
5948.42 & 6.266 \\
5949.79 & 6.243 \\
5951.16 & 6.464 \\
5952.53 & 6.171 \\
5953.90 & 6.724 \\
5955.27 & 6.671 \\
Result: 5880.33 Angstrom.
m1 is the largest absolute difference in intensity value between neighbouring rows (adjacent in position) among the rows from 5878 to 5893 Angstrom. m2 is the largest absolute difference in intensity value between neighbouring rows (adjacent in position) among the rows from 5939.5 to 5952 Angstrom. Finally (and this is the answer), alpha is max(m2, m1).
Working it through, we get 2.25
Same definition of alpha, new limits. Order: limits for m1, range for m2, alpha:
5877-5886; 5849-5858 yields 0.68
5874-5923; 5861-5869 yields 2.25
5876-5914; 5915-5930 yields 2.25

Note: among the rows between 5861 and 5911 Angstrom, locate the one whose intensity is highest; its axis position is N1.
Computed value 5876.26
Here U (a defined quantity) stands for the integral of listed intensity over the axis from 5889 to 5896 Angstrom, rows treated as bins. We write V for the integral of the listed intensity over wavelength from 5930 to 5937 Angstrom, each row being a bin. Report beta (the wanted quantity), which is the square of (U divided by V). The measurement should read 0.35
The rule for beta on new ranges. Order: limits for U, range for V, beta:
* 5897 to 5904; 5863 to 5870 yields 0.81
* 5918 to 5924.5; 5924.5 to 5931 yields 0.98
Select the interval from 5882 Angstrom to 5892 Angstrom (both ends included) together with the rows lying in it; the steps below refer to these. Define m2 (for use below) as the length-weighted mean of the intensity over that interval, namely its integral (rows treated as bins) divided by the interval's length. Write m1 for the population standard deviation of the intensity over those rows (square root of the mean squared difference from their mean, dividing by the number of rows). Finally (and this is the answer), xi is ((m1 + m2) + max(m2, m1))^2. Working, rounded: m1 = 1.49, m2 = 5.00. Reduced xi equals 132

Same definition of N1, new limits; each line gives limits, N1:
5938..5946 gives 5945.68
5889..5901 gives 5900.67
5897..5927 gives 5925.18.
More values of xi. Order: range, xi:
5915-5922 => 163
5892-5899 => 94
